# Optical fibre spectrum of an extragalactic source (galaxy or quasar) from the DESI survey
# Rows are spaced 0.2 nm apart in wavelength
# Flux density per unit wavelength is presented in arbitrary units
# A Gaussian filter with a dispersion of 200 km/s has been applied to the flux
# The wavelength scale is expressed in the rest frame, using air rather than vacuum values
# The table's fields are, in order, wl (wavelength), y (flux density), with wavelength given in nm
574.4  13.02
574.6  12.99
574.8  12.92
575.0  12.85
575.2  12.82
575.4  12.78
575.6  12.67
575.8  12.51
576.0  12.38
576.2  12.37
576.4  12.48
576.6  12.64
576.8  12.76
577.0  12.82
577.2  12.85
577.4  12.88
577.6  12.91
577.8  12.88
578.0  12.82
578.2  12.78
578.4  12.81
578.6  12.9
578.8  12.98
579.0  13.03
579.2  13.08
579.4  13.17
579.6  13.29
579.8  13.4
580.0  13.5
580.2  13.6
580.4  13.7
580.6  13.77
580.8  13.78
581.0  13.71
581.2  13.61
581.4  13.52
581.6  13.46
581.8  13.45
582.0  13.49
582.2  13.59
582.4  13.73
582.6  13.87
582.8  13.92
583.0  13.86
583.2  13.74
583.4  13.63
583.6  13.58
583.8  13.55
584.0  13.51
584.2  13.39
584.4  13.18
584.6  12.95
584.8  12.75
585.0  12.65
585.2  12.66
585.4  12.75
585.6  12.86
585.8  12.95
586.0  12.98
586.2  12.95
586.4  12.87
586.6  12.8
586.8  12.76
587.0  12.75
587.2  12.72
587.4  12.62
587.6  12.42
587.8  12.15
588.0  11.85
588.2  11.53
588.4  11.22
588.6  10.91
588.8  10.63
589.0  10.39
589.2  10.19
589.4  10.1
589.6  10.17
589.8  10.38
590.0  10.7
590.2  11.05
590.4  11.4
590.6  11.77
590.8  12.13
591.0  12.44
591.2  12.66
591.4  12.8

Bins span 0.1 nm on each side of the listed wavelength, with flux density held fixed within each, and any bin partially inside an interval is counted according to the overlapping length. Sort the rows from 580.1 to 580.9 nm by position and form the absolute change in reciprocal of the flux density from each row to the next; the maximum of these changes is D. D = 0.0005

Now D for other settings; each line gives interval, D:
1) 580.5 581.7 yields 0.0005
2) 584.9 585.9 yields 0.0007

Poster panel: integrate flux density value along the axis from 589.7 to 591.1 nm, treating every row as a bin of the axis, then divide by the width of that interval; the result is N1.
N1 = 11.4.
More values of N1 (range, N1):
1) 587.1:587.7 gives 12.6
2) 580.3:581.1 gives 13.7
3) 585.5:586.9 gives 12.9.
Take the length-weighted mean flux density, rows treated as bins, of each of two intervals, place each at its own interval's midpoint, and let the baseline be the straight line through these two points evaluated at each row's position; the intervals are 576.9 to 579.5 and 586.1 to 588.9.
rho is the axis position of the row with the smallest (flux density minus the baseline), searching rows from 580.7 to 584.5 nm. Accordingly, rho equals 584.4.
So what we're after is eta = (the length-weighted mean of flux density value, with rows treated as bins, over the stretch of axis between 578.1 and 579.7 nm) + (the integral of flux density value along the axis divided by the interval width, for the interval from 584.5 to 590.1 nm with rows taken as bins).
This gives 25.0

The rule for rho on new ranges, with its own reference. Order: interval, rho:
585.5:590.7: 589.4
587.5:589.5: 589.4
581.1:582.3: 581.6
